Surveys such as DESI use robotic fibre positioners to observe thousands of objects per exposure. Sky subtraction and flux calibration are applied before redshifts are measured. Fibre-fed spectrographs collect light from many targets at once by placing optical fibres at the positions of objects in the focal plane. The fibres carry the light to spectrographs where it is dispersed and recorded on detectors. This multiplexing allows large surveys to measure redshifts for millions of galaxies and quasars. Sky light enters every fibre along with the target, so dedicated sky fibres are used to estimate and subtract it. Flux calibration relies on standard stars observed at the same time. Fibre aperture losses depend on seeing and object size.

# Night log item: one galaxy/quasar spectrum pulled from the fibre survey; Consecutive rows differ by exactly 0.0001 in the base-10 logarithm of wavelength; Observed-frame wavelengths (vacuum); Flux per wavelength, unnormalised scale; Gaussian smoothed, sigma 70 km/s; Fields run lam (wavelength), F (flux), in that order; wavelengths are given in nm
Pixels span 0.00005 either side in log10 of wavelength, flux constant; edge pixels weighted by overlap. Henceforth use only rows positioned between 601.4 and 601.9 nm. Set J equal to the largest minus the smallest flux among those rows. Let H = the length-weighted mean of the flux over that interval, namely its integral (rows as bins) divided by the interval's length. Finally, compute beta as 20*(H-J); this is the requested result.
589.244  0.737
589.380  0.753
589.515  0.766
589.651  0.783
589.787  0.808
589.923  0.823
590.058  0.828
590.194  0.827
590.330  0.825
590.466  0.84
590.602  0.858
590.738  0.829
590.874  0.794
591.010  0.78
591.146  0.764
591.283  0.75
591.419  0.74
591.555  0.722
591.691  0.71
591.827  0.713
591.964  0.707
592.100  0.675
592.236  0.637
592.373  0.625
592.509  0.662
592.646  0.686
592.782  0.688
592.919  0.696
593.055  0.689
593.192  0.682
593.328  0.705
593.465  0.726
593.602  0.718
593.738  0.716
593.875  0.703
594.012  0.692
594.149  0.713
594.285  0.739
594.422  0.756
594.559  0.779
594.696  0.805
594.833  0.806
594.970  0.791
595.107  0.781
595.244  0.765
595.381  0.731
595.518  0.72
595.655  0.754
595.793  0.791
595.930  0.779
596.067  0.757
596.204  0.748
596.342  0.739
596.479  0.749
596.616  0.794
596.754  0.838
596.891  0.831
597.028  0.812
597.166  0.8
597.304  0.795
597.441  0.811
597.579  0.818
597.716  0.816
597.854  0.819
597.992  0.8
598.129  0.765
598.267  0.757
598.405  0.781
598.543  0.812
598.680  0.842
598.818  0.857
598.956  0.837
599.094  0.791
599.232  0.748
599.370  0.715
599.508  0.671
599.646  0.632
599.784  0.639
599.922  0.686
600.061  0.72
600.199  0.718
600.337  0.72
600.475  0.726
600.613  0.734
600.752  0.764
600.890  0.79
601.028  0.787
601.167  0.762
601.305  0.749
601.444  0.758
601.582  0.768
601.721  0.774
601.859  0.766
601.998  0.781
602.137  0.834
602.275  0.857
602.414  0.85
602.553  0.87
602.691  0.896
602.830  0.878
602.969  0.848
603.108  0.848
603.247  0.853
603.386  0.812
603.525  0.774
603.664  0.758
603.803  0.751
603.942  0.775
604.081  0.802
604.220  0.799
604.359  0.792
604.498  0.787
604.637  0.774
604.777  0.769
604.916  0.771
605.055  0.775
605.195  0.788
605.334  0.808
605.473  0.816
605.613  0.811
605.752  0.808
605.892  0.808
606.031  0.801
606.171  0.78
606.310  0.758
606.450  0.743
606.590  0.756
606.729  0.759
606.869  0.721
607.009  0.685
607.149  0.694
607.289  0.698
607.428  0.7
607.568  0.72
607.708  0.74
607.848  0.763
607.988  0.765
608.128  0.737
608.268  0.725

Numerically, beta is 15.0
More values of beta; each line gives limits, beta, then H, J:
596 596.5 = 14.6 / 0.75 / 0.018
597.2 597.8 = 15.7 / 0.81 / 0.023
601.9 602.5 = 15.0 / 0.83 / 0.076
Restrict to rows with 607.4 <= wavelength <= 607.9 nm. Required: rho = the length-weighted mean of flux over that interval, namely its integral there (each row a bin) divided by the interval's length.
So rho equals 0.732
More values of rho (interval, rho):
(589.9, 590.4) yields 0.827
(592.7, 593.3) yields 0.691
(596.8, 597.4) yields 0.811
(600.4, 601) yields 0.756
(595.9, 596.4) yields 0.754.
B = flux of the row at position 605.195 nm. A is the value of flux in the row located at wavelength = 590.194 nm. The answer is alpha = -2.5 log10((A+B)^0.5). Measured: -0.26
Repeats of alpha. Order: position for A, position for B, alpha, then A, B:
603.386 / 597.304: -0.26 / 0.812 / 0.795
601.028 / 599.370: -0.22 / 0.787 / 0.715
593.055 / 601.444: -0.20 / 0.689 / 0.758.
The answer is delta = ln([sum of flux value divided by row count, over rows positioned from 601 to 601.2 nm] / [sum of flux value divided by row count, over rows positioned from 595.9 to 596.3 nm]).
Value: 0.017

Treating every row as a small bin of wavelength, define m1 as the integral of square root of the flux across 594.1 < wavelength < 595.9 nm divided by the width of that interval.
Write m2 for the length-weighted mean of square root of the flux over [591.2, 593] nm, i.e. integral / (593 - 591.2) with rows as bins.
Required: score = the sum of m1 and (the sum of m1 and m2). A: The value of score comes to 2.58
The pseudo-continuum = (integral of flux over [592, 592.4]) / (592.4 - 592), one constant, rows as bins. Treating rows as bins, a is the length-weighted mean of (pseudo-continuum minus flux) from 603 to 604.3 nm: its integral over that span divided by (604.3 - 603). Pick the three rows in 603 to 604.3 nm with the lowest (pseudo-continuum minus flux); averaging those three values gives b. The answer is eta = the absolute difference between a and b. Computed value 0.039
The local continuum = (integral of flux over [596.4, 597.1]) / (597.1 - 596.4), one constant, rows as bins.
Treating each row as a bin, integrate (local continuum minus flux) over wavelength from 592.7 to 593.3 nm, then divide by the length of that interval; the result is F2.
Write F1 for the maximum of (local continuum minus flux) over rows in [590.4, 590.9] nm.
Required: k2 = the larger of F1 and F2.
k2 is 0.115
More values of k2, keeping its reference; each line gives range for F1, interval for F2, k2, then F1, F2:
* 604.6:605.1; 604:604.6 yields 0.035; 0.04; 0.011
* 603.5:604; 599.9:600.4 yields 0.091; 0.05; 0.091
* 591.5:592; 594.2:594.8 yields 0.097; 0.10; 0.034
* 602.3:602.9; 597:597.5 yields 0.001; -0.05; 0.001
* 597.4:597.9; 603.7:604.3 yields 0.024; -0.01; 0.024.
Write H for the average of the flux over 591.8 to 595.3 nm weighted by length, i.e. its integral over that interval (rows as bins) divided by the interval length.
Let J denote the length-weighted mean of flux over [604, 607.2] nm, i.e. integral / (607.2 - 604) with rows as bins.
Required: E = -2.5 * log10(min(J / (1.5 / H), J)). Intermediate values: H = 0.72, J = 0.775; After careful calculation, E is 1.08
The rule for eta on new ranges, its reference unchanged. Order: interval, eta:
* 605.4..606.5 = 0.020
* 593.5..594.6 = 0.032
